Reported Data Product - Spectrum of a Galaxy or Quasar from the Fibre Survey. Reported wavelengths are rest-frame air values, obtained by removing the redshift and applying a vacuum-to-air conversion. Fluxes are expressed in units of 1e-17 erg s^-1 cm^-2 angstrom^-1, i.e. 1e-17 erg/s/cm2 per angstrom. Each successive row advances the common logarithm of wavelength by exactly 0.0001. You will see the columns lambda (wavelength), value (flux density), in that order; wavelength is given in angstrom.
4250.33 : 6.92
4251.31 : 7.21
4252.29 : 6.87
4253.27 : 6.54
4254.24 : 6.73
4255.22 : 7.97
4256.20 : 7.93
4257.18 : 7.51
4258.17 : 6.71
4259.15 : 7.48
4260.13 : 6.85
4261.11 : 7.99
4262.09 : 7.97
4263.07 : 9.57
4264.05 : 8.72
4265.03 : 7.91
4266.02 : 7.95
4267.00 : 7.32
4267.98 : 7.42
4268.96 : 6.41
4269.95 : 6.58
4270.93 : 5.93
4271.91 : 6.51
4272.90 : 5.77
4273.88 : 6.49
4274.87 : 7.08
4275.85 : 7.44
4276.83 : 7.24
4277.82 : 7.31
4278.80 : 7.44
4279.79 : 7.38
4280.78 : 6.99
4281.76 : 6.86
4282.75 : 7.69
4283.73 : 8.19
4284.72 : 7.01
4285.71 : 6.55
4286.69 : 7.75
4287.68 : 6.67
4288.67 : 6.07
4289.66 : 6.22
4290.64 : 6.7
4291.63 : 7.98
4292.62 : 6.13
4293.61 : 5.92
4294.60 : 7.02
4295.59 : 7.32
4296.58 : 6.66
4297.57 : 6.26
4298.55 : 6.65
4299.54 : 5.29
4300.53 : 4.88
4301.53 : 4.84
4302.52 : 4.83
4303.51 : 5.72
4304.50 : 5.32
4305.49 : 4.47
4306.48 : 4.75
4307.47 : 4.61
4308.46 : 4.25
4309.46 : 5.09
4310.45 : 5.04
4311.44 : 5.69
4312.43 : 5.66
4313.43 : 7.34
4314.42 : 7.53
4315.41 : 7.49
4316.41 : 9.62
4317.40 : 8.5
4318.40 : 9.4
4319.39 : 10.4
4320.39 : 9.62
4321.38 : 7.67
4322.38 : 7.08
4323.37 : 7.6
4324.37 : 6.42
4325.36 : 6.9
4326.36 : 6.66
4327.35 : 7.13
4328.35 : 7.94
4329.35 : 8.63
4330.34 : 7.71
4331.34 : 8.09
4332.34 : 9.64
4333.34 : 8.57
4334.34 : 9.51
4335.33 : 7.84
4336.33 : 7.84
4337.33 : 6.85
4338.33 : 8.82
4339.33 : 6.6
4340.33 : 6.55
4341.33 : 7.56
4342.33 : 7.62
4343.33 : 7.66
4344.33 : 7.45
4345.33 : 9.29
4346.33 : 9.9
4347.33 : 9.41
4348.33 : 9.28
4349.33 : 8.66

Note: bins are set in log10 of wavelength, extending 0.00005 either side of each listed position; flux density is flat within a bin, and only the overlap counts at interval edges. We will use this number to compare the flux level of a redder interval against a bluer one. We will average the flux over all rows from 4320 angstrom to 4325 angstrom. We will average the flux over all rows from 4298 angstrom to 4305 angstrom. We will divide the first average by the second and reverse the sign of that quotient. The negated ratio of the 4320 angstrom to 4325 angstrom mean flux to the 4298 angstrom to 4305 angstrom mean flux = -1.4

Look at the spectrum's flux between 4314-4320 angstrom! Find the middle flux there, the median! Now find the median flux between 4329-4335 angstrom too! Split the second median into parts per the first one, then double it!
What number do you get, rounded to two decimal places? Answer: 1.92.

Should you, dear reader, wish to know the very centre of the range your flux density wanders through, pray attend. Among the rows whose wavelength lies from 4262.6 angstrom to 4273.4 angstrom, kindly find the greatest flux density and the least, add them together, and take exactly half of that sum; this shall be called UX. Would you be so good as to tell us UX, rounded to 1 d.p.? 7.7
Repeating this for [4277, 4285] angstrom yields 7.5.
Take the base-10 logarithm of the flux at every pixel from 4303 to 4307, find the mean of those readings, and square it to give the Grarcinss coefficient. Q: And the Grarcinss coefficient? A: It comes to 0.49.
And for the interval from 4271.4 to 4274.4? 0.63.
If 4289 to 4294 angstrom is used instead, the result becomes 0.67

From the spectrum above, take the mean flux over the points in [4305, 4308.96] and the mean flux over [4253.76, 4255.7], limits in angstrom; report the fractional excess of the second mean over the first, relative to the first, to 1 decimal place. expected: 0.6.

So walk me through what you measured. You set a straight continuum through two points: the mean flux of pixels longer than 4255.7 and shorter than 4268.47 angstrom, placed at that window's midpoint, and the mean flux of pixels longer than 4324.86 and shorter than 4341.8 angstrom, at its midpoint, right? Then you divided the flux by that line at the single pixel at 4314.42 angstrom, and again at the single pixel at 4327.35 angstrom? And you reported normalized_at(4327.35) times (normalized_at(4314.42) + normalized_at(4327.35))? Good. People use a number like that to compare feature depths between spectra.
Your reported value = 1.7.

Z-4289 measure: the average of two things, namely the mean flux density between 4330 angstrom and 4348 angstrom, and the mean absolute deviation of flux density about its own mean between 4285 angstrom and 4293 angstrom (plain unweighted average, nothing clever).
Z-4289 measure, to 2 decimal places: 4.36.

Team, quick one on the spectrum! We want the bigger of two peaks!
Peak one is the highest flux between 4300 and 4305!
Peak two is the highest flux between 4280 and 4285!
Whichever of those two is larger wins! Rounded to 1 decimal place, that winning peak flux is 8.2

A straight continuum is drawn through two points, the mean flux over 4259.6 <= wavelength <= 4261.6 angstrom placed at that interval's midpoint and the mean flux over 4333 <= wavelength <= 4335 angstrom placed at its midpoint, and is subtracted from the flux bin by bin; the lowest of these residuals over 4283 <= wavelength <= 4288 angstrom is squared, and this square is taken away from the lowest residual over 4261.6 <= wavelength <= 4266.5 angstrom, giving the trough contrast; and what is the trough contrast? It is -1.6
